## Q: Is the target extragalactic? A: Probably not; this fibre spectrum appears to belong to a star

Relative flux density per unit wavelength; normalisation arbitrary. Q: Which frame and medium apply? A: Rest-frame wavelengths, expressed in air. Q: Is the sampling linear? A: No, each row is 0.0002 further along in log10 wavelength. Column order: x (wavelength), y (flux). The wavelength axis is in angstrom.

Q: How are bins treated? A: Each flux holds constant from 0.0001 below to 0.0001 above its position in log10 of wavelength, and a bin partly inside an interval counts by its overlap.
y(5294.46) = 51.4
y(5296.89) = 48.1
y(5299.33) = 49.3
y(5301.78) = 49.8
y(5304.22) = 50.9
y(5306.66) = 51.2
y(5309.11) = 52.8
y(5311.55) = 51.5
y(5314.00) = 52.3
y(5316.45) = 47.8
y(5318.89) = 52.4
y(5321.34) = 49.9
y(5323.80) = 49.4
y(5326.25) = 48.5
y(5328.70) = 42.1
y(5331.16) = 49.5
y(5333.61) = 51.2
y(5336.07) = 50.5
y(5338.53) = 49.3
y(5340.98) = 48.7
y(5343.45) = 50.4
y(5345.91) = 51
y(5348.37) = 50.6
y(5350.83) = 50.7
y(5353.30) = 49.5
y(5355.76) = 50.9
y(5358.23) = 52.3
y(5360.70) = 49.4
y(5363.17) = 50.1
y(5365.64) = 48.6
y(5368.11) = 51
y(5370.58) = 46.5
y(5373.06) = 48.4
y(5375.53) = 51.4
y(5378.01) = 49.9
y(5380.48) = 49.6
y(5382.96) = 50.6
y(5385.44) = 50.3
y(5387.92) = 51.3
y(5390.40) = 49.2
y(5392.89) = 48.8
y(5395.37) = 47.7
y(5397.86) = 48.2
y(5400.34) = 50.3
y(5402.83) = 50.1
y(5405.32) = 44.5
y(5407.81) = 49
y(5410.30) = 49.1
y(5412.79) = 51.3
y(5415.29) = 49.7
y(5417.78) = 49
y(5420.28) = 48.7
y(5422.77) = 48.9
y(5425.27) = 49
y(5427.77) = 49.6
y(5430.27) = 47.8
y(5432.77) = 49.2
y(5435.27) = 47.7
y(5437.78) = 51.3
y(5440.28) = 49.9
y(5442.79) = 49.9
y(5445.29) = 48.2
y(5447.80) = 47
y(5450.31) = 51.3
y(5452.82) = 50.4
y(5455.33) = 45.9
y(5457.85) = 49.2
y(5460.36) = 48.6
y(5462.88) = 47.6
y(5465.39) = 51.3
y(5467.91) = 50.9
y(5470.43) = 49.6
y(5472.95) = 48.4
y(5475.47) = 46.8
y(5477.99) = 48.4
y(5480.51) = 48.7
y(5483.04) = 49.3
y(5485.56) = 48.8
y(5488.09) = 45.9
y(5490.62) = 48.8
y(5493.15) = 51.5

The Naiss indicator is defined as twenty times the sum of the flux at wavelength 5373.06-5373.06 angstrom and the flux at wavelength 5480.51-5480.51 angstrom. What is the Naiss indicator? 1942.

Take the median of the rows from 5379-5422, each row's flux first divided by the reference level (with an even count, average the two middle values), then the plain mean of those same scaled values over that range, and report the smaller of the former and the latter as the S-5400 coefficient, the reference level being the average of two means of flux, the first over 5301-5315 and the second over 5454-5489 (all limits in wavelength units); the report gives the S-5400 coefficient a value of 0.98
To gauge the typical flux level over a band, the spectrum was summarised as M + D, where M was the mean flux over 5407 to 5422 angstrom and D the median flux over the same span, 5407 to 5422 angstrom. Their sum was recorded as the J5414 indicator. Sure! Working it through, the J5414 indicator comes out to 98.5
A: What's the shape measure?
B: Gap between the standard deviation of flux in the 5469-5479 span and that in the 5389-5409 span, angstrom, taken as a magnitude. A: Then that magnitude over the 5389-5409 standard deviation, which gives 0.4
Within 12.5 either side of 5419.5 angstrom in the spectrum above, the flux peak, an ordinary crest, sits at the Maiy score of 5412.79 angstrom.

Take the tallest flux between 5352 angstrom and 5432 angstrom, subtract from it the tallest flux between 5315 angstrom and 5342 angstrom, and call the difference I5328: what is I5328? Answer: -0.10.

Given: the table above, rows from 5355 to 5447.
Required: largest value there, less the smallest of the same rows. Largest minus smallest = 7.8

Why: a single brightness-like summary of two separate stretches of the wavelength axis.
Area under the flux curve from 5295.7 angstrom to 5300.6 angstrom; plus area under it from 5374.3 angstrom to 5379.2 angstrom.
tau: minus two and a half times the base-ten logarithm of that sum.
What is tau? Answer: -6.72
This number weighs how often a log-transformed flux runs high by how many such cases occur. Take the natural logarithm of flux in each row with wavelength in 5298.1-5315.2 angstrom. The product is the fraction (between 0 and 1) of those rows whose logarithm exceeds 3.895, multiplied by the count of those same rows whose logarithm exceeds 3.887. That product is 7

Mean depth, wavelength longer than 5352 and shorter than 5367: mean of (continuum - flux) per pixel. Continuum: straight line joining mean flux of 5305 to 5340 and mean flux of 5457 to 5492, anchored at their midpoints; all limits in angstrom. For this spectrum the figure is -0.53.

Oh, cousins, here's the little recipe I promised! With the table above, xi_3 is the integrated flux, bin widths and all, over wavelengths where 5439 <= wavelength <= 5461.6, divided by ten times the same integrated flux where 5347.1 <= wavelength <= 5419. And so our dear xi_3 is 0.03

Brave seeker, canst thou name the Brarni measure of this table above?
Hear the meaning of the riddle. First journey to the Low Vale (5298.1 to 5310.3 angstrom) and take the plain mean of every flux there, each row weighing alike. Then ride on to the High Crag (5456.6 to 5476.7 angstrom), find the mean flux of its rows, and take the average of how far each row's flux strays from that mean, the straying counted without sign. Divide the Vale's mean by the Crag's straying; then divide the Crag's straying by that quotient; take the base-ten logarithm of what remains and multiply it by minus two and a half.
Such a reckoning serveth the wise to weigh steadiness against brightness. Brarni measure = 3.9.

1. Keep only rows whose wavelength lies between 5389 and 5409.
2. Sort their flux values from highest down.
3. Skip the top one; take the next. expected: 50.1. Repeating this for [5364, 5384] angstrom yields 51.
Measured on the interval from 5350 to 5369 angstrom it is 51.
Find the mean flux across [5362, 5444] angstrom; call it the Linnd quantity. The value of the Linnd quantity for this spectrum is 49.3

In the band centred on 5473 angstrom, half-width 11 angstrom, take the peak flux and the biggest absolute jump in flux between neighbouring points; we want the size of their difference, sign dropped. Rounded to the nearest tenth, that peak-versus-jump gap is 47.6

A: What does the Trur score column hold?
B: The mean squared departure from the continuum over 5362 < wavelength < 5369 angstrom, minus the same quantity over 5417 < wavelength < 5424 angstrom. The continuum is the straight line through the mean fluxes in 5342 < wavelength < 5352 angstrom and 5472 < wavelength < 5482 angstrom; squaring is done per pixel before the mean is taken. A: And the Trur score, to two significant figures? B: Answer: 1.0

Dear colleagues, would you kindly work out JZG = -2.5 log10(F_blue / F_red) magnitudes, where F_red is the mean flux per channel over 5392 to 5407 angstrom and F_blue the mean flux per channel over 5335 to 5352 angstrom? -0.042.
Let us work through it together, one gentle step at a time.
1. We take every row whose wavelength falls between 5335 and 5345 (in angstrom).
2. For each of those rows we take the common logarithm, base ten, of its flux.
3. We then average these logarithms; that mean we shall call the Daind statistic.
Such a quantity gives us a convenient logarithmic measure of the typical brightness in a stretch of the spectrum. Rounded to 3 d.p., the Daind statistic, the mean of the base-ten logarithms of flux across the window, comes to 1.697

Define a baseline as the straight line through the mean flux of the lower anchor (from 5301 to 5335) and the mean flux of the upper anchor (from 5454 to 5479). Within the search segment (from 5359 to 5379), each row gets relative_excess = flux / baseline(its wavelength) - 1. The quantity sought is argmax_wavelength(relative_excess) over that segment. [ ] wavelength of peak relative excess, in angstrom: 5375.53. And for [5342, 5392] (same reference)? 5358.23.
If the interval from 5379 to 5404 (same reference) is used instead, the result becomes 5387.92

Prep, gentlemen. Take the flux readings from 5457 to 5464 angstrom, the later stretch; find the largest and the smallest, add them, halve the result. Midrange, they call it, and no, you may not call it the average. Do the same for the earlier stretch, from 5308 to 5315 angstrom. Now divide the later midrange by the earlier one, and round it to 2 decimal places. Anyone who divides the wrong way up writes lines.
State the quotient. 0.93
